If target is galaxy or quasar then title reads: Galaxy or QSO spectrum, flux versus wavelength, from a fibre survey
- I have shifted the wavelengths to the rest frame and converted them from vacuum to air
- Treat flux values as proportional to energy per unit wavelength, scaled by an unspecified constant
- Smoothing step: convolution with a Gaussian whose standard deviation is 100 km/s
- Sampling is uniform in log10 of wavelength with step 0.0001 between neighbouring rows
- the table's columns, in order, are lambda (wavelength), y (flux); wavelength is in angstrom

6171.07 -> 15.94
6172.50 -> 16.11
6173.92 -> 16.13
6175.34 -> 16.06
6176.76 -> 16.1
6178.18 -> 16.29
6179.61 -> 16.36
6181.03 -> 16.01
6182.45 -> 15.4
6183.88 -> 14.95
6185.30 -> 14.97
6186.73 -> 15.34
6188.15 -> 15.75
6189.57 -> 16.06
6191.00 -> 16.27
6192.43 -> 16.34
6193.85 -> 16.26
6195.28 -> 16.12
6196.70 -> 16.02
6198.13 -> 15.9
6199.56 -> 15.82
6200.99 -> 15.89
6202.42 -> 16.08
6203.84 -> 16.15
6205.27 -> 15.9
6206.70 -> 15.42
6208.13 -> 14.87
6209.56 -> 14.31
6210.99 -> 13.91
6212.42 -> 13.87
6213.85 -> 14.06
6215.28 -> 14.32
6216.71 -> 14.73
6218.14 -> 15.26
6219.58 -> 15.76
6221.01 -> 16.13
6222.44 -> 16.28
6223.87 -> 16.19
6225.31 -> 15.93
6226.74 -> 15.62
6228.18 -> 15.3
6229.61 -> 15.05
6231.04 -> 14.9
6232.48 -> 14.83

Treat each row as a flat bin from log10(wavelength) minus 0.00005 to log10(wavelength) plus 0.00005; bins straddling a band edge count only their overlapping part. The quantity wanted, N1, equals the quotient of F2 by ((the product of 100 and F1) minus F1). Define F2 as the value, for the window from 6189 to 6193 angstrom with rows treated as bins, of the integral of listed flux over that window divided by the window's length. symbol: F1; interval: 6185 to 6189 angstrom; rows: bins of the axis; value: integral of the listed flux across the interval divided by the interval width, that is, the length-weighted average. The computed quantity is 0.0106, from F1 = 15.4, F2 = 16.19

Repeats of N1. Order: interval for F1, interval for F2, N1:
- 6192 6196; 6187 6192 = 0.0099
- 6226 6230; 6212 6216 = 0.0093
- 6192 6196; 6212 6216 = 0.0088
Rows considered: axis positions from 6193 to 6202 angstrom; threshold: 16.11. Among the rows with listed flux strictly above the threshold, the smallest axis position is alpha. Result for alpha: 6193.85 angstrom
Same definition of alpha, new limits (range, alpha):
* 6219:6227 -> 6221.01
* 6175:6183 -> 6178.18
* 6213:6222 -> 6221.01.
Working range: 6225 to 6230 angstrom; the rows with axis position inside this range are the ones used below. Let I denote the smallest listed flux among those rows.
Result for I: 15.05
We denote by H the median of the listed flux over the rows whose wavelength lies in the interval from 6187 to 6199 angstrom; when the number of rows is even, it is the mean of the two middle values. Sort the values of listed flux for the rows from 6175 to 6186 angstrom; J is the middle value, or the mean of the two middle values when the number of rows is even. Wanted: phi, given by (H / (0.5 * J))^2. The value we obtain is 4.03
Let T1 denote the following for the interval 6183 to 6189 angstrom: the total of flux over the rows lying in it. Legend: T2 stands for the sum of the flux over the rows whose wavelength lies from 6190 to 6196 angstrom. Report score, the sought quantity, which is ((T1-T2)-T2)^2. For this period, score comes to 4757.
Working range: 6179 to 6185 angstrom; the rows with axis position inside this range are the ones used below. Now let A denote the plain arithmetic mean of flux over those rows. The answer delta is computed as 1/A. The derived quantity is 0.0638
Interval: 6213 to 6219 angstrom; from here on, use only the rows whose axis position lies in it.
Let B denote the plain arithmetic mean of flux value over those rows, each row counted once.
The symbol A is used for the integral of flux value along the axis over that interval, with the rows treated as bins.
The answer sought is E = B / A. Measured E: 0.167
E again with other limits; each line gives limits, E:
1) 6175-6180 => 0.200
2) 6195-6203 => 0.125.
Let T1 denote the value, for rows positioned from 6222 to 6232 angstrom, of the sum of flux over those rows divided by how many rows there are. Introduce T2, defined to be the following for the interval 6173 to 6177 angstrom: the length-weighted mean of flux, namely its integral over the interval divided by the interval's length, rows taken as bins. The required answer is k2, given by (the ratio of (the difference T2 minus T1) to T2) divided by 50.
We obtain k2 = 0.0006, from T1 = 15.6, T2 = 16.1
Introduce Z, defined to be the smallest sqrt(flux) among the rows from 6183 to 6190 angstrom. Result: 3.87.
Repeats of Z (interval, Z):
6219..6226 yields 3.97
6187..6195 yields 3.97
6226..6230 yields 3.88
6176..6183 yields 3.92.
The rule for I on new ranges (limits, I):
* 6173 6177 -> 16.06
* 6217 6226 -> 15.26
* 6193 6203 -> 15.82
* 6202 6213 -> 13.87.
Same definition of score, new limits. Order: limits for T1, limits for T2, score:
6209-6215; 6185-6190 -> 4636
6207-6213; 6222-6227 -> 5052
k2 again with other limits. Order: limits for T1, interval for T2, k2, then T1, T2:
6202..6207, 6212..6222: -0.0013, 15.9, 14.9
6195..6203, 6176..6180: 0.0003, 16.0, 16.2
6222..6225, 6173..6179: -0.0001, 16.2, 16.1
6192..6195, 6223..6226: -0.0003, 16.3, 16.1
